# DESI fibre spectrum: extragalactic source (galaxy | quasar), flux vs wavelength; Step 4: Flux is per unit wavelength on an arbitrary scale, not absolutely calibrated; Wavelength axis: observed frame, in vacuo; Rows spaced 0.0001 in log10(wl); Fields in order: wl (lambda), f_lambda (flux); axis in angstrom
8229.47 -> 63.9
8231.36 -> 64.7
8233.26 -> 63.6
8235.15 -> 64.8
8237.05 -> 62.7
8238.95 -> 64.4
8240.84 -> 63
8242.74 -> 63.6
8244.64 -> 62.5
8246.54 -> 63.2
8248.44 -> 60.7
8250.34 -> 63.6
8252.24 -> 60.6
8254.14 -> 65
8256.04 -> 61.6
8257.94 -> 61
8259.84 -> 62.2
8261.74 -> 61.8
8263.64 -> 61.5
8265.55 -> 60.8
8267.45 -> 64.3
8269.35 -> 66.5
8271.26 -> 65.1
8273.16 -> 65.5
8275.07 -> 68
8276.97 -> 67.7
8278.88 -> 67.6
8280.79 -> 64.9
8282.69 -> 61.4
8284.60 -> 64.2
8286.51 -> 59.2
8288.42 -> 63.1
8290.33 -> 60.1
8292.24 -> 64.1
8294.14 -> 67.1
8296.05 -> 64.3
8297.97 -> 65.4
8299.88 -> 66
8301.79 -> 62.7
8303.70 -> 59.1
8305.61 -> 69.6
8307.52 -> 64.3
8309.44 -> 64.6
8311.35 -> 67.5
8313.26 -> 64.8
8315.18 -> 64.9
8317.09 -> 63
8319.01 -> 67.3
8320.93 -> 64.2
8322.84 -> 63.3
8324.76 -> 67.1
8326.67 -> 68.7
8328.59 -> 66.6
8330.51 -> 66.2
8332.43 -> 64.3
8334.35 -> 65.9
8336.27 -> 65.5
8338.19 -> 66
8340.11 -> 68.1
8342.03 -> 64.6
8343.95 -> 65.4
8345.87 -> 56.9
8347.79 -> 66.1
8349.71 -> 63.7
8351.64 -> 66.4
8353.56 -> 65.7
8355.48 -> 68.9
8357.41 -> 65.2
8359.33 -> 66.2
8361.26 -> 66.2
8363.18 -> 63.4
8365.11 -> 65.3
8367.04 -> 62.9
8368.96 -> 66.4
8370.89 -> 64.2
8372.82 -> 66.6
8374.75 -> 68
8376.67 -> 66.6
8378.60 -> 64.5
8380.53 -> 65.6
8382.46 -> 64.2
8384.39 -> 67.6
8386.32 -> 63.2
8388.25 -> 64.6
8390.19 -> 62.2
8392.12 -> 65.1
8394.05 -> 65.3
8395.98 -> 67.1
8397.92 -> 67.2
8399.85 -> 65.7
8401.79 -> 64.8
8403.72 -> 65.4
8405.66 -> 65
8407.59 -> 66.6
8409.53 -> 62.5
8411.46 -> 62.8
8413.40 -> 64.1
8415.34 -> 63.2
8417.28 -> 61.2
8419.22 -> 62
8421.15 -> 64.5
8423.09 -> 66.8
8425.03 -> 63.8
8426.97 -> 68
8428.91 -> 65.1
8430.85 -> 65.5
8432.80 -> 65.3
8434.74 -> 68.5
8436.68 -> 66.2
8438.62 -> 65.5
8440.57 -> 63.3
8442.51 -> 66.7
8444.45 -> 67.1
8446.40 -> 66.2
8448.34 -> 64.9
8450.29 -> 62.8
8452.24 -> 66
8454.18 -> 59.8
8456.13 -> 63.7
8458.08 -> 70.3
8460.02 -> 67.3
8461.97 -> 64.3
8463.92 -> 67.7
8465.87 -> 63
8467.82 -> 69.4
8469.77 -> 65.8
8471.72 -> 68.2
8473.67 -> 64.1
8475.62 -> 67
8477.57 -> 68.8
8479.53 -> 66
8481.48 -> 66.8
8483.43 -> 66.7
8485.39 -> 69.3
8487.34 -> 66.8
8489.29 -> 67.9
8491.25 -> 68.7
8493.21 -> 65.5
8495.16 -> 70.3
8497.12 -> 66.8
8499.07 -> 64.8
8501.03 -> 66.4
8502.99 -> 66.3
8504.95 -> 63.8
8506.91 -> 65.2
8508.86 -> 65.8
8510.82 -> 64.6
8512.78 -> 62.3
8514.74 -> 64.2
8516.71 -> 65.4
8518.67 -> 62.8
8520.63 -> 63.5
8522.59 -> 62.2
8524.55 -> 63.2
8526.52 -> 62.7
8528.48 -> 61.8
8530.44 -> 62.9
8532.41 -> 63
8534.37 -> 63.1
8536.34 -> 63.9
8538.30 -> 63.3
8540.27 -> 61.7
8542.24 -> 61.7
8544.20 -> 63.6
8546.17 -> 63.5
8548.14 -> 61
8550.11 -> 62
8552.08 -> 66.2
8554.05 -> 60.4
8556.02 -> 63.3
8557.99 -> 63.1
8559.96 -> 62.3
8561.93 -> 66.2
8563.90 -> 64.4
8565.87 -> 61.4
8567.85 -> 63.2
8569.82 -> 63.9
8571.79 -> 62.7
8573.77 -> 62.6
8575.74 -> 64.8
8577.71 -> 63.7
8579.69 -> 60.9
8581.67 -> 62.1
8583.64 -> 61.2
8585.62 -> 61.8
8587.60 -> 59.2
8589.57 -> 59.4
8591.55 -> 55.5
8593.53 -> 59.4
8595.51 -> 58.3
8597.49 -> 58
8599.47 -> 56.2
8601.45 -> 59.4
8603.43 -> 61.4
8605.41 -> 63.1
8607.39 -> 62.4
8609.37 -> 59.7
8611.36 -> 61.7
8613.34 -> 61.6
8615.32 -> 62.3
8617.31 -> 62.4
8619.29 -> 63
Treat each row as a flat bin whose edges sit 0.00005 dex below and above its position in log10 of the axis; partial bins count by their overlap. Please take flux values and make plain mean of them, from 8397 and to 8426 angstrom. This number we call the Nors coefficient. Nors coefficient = 64.4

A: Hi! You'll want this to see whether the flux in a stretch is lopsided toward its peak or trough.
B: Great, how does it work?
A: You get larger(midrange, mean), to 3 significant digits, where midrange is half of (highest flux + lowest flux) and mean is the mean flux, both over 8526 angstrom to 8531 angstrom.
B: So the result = 62.5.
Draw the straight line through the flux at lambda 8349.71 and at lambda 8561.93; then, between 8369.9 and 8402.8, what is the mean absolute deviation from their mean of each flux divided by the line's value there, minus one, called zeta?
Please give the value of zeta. 0.020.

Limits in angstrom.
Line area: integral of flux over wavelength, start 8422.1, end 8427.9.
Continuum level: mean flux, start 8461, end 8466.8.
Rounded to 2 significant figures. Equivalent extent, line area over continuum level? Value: 5.9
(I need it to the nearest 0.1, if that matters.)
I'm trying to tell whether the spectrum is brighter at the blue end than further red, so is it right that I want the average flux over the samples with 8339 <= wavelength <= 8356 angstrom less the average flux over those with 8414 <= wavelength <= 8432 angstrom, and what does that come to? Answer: 0.6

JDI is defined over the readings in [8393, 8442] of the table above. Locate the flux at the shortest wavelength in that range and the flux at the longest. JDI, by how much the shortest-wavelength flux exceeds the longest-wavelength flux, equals 2.0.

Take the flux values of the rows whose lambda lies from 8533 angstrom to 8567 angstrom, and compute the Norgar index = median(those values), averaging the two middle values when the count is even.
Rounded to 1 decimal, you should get 63.1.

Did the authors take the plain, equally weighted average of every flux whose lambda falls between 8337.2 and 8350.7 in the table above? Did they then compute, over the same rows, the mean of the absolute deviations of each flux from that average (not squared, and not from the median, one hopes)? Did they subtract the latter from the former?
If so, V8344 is 62.1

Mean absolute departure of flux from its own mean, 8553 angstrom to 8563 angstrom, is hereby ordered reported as 1.37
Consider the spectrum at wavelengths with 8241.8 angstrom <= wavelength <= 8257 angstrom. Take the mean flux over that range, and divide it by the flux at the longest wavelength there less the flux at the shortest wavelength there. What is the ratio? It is -31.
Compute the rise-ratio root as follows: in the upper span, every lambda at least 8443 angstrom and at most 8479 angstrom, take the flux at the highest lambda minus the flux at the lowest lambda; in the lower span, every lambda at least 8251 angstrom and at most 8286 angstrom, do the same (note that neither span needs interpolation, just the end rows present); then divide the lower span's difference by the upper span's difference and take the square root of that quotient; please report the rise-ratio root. 1.5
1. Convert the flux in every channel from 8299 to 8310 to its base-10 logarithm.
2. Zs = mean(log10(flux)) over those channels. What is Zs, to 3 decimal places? 1.808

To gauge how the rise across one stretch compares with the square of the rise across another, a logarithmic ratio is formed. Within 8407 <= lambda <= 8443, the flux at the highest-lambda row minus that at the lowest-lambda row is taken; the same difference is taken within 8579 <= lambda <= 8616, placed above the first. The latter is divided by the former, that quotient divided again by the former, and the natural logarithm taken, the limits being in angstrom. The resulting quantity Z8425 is 4.9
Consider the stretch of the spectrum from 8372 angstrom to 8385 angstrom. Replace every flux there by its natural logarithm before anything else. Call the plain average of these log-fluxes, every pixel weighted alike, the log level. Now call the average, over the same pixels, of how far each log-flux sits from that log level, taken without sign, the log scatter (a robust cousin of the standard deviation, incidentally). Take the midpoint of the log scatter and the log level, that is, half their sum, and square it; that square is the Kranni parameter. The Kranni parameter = 4.43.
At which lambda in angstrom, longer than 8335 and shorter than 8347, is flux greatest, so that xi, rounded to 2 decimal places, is 8340.11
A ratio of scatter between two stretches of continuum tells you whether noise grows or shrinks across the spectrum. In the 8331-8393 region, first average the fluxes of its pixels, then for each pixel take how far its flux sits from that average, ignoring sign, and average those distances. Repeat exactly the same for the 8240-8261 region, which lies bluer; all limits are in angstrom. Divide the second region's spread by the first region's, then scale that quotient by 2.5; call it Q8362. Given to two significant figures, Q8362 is 1.9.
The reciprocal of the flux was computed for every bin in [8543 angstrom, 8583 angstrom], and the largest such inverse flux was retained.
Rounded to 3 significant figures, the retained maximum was 0.0166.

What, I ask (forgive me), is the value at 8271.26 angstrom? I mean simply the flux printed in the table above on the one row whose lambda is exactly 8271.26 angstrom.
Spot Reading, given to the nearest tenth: 65.1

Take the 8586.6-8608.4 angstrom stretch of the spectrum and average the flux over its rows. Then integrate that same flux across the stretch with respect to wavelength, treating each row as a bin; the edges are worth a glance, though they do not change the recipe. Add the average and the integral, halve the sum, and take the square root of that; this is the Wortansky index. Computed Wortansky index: 26.0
